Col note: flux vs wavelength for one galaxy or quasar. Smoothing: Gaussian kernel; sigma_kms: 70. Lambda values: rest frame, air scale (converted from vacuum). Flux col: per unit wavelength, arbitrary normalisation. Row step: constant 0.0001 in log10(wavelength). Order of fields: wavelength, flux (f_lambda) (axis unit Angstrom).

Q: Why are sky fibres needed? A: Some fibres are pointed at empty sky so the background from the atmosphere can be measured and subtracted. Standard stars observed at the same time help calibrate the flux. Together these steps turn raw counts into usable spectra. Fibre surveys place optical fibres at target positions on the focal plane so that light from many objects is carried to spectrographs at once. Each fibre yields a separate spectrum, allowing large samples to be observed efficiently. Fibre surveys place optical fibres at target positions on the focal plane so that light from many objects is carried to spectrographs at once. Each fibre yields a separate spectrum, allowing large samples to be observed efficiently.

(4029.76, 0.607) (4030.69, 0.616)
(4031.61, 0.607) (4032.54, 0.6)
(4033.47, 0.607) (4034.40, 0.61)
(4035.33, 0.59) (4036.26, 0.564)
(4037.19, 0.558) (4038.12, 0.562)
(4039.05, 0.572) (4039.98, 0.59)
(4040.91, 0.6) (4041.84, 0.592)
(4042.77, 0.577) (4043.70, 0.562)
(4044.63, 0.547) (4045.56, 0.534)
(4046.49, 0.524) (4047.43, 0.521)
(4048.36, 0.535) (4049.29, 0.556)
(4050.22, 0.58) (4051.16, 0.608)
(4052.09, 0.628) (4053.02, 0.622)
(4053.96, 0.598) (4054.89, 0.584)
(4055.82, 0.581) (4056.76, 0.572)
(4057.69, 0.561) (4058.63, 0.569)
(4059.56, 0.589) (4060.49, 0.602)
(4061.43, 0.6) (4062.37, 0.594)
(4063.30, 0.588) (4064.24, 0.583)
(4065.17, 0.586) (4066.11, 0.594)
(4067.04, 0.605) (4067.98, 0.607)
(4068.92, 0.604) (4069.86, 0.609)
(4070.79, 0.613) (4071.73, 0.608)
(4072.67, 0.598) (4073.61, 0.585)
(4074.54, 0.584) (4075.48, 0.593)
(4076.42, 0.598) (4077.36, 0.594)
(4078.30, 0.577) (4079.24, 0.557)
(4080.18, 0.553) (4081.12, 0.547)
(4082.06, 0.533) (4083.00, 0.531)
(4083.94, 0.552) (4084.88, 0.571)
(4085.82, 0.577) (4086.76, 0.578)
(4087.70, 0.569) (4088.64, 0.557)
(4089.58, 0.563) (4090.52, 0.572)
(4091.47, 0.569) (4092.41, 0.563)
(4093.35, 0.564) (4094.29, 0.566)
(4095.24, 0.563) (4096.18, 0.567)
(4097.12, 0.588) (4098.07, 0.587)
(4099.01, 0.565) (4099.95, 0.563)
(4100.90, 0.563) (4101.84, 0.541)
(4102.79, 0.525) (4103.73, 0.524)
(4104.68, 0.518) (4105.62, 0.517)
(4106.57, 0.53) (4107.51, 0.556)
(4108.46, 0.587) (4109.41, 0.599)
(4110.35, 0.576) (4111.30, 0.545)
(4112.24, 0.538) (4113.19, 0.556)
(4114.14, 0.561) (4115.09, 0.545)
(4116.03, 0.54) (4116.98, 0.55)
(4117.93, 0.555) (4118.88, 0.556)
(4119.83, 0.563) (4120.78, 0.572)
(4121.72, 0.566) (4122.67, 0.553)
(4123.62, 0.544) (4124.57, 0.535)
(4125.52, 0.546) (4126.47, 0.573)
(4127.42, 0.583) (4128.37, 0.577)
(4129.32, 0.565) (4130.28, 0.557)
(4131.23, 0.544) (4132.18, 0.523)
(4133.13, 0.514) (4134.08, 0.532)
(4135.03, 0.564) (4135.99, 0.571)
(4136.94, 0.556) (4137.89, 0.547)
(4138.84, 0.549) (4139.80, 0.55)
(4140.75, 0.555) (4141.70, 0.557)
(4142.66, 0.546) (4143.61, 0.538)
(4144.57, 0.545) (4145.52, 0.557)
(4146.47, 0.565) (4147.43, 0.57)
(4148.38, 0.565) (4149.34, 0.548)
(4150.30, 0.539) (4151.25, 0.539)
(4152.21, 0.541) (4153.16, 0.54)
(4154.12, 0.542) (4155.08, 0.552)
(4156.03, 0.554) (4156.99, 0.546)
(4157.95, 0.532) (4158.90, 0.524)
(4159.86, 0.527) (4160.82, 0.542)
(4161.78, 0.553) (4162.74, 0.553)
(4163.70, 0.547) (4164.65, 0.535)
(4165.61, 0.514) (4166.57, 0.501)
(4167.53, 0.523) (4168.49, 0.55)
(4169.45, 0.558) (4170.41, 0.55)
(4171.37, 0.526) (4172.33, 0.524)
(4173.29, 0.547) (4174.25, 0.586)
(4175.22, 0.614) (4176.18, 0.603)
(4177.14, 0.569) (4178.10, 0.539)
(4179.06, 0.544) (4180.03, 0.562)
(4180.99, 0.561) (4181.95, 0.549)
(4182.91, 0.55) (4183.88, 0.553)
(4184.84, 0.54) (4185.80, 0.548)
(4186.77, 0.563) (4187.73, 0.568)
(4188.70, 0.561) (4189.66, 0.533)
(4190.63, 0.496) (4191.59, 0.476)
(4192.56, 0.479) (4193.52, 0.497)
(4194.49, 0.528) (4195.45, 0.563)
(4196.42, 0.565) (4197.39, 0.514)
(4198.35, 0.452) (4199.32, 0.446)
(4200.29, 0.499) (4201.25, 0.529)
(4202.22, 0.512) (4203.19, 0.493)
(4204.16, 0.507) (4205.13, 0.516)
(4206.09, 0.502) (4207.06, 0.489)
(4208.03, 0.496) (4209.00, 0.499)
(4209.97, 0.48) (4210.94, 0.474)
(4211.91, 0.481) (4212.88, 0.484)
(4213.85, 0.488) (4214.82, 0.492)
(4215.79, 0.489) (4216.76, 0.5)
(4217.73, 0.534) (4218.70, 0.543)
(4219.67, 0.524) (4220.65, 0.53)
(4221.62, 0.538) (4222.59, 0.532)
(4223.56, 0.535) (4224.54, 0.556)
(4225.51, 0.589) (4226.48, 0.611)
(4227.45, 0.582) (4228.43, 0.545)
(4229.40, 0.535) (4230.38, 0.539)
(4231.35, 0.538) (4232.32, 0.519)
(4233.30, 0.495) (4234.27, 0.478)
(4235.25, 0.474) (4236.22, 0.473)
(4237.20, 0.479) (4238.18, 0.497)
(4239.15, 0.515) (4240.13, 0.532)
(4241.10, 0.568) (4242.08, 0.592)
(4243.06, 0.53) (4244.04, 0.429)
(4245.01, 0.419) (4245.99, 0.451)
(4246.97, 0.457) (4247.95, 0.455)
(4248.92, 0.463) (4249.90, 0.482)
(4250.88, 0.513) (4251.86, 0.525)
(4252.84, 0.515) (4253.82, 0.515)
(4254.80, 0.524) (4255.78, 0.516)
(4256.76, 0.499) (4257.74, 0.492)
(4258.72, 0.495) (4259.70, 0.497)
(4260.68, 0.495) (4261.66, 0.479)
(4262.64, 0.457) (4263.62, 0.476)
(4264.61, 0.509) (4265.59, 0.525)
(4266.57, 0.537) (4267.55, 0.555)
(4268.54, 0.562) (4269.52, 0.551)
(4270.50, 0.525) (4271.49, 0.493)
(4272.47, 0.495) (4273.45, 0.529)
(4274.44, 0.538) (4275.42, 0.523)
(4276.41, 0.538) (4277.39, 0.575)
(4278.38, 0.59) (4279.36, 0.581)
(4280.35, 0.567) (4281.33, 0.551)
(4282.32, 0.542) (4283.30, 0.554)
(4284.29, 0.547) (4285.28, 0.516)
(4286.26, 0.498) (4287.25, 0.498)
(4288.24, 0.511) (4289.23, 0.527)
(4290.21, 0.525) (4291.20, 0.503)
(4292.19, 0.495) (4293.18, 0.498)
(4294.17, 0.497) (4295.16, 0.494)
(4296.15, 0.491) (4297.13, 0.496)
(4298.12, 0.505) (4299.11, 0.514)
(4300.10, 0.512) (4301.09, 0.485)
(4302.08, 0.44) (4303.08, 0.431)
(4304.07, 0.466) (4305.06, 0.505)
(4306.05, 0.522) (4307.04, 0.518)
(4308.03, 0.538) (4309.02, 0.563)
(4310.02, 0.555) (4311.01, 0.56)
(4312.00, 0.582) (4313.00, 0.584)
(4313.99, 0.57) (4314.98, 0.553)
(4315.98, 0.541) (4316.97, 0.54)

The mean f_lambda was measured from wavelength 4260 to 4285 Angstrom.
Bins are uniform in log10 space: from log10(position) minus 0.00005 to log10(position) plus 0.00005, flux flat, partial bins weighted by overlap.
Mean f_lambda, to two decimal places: 0.53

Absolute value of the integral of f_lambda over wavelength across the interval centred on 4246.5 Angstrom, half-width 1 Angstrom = 0.9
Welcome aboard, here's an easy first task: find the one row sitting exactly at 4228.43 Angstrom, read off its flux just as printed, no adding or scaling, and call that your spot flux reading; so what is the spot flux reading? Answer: 0.545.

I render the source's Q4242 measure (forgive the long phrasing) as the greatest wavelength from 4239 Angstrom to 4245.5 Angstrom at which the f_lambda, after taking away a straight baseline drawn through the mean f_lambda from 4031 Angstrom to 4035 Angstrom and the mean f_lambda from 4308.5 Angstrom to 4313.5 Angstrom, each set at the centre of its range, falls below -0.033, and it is 4245.01 Angstrom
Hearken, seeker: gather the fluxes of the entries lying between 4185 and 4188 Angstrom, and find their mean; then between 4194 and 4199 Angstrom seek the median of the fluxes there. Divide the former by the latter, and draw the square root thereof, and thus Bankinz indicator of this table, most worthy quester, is 1.03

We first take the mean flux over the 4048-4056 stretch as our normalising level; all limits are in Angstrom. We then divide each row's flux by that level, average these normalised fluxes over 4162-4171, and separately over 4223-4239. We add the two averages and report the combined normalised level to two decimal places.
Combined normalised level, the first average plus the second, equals 1.81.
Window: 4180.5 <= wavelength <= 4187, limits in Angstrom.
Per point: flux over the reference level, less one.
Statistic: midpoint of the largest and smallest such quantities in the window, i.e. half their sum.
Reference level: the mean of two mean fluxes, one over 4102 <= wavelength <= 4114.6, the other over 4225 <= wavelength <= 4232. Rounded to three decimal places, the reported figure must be -0.007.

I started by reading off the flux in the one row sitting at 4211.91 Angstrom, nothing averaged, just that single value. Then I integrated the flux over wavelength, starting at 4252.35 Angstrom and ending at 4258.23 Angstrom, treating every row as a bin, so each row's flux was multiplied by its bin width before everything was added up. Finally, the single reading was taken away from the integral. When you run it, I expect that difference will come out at 2.52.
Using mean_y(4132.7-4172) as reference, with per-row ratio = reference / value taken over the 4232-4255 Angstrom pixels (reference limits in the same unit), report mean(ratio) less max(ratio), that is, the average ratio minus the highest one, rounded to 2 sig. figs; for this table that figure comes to -0.19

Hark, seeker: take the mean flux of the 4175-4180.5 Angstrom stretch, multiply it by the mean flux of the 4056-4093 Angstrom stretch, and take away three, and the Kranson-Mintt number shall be -2.67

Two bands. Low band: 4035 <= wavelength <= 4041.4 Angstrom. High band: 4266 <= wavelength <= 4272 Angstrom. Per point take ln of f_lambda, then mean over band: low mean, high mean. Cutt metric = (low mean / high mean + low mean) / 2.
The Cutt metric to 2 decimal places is 0.17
